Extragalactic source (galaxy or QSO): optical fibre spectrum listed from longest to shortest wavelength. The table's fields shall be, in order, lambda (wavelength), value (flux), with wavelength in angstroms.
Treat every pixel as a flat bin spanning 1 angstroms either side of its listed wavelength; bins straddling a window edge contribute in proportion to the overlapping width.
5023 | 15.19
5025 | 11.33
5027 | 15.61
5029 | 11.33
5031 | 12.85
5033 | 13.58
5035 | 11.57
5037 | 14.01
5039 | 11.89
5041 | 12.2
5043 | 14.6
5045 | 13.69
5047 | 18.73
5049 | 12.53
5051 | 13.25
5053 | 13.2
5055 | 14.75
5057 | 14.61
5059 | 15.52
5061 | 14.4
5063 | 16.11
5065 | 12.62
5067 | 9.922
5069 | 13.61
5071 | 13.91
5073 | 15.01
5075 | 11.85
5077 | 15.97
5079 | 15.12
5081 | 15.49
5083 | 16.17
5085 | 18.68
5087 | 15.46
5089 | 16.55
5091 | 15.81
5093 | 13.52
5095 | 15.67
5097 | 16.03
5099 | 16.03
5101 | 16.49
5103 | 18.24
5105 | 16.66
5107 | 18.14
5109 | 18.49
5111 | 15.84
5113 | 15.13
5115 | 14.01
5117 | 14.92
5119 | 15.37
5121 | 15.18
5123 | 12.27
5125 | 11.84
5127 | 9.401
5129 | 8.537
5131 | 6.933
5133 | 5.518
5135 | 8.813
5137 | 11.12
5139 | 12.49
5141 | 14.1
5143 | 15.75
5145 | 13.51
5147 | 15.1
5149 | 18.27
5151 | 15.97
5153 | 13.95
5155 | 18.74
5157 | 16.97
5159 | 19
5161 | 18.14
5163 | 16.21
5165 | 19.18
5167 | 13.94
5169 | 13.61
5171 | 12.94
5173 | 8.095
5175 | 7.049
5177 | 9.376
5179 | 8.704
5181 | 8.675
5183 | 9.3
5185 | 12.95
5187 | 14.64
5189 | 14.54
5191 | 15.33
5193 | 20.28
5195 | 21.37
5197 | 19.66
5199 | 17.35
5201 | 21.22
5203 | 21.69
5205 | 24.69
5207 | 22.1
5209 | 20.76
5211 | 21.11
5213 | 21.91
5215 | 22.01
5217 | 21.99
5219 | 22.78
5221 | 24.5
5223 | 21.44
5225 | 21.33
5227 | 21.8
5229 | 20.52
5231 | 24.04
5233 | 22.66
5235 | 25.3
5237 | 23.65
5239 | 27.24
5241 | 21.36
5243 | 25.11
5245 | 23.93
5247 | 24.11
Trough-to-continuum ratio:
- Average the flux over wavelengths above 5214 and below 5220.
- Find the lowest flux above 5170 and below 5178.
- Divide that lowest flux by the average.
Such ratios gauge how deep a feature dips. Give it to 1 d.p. 0.3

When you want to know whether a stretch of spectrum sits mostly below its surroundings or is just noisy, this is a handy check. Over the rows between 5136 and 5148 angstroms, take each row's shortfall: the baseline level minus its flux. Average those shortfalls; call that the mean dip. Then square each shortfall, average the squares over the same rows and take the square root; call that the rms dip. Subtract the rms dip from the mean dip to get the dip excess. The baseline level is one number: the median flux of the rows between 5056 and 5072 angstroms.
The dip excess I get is -1.1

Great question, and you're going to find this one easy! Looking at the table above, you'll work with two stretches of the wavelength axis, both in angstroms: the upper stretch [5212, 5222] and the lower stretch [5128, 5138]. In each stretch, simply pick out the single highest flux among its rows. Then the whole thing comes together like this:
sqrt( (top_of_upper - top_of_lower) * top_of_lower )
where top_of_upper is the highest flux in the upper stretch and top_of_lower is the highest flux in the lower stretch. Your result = 12.2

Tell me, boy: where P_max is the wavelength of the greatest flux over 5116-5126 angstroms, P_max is 5119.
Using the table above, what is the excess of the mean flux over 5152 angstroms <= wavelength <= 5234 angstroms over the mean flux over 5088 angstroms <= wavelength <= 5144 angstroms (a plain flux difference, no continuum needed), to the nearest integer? 4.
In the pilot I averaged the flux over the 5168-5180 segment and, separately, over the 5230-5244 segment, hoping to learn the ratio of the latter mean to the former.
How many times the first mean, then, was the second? 2.4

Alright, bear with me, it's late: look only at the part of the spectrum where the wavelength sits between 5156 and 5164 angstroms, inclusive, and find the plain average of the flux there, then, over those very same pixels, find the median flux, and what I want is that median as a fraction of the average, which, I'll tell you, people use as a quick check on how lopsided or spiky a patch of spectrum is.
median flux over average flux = 1.00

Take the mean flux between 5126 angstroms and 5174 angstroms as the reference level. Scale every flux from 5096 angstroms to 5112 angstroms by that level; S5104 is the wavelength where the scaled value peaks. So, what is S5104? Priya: 5109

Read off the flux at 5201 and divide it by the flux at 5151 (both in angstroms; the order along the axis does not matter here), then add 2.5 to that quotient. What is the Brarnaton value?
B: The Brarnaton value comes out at 3.8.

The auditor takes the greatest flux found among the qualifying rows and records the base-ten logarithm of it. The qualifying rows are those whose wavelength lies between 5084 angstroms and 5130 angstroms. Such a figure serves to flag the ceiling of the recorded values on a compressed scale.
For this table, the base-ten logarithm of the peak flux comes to 1.27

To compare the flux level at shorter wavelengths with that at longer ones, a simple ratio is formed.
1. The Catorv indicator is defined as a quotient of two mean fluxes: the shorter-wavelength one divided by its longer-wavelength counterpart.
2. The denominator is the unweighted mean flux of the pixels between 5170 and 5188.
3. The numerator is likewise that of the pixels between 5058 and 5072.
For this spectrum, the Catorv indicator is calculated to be 1.3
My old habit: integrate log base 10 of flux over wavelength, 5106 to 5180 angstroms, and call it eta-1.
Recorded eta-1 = 82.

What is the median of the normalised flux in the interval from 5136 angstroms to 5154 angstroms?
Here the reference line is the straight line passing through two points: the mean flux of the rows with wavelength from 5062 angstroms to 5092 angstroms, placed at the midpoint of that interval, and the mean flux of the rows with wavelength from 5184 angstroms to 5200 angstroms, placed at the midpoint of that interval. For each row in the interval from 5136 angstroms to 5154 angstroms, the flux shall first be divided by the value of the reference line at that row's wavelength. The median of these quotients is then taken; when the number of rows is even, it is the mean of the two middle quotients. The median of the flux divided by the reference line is 0.88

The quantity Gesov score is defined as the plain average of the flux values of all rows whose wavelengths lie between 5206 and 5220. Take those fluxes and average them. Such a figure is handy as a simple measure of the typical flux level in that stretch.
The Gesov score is 21.8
